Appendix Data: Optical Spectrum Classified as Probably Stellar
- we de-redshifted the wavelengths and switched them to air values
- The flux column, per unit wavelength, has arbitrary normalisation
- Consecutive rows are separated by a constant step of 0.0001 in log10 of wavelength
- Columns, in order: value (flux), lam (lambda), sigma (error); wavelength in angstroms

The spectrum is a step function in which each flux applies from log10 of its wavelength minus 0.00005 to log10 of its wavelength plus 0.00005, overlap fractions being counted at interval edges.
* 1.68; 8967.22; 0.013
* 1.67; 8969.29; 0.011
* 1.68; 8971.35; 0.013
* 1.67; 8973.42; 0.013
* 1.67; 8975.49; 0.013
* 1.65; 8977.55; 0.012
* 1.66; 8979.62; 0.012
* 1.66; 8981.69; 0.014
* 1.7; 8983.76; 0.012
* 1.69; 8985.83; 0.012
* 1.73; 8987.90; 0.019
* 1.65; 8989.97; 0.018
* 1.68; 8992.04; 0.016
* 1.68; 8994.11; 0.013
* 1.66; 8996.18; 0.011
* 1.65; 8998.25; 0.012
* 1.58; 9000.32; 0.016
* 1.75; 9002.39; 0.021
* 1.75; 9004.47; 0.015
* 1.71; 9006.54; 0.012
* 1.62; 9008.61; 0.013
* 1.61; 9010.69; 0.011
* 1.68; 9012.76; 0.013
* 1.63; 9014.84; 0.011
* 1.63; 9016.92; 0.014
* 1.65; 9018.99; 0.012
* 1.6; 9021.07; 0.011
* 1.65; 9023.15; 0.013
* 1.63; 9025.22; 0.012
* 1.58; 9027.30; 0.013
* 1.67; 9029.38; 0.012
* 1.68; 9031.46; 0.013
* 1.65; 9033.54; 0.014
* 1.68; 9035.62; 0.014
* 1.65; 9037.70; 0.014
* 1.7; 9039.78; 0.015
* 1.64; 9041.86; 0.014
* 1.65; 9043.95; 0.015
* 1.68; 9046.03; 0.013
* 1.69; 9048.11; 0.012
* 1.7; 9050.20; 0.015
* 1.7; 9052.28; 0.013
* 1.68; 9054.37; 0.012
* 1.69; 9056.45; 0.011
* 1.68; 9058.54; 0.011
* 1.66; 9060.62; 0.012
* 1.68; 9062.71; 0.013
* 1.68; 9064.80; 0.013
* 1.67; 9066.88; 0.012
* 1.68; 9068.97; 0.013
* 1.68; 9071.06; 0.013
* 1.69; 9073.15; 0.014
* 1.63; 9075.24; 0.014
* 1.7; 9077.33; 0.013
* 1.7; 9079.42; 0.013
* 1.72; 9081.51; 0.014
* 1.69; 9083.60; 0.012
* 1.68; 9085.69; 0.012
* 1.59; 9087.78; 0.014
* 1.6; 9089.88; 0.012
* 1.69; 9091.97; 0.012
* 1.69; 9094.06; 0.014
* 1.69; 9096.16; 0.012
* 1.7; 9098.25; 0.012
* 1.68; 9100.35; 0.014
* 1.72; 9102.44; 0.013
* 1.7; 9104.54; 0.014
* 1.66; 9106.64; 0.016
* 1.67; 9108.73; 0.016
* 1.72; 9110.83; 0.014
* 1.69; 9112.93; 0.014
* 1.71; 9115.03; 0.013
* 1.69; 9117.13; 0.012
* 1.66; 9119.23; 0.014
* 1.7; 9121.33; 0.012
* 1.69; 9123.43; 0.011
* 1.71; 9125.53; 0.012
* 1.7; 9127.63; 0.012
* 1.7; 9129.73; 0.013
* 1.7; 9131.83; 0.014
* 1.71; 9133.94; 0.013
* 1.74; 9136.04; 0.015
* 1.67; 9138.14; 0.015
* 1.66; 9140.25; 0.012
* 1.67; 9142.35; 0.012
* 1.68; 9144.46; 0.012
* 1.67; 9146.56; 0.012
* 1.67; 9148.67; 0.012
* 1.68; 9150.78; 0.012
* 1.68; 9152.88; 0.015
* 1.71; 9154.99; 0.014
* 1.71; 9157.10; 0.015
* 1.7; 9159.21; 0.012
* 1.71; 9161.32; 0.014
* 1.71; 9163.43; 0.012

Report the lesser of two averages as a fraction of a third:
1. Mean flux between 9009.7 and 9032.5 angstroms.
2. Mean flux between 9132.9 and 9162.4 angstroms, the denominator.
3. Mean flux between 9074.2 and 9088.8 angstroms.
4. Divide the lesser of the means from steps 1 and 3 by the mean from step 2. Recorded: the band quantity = 0.969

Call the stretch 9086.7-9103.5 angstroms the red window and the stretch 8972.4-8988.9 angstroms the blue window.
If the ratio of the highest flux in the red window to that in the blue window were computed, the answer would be 0.994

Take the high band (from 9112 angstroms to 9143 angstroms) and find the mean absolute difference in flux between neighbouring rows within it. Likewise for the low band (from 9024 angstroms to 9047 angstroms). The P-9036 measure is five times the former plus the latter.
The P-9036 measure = 0.14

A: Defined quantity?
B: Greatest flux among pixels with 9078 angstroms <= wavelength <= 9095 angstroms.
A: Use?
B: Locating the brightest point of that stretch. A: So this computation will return 1.72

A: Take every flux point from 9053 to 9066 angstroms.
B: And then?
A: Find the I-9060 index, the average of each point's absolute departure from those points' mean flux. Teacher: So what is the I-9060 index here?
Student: 0.006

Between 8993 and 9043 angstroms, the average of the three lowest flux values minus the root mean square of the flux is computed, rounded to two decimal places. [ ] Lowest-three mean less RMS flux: -0.07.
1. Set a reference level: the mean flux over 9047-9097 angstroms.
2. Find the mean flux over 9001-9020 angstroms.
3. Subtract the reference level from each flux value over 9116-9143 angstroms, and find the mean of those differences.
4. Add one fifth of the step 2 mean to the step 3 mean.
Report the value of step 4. 0.349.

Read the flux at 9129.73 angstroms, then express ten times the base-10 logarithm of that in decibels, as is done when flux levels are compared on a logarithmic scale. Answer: 2.30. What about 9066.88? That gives 2.23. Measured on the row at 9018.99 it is 2.17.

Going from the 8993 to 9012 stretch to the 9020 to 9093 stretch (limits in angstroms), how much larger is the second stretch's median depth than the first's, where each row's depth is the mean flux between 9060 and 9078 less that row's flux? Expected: -0.02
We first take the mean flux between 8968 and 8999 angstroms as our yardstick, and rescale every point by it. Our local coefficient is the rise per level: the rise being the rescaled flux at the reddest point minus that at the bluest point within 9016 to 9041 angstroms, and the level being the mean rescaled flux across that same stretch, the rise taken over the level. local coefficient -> 0.04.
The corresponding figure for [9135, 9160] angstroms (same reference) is -0.02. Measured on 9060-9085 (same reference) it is 0.02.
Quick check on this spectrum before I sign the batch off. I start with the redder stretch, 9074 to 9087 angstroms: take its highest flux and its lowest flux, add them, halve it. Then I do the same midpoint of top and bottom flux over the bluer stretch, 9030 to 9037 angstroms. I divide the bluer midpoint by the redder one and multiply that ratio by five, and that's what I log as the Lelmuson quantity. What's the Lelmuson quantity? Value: 4.97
